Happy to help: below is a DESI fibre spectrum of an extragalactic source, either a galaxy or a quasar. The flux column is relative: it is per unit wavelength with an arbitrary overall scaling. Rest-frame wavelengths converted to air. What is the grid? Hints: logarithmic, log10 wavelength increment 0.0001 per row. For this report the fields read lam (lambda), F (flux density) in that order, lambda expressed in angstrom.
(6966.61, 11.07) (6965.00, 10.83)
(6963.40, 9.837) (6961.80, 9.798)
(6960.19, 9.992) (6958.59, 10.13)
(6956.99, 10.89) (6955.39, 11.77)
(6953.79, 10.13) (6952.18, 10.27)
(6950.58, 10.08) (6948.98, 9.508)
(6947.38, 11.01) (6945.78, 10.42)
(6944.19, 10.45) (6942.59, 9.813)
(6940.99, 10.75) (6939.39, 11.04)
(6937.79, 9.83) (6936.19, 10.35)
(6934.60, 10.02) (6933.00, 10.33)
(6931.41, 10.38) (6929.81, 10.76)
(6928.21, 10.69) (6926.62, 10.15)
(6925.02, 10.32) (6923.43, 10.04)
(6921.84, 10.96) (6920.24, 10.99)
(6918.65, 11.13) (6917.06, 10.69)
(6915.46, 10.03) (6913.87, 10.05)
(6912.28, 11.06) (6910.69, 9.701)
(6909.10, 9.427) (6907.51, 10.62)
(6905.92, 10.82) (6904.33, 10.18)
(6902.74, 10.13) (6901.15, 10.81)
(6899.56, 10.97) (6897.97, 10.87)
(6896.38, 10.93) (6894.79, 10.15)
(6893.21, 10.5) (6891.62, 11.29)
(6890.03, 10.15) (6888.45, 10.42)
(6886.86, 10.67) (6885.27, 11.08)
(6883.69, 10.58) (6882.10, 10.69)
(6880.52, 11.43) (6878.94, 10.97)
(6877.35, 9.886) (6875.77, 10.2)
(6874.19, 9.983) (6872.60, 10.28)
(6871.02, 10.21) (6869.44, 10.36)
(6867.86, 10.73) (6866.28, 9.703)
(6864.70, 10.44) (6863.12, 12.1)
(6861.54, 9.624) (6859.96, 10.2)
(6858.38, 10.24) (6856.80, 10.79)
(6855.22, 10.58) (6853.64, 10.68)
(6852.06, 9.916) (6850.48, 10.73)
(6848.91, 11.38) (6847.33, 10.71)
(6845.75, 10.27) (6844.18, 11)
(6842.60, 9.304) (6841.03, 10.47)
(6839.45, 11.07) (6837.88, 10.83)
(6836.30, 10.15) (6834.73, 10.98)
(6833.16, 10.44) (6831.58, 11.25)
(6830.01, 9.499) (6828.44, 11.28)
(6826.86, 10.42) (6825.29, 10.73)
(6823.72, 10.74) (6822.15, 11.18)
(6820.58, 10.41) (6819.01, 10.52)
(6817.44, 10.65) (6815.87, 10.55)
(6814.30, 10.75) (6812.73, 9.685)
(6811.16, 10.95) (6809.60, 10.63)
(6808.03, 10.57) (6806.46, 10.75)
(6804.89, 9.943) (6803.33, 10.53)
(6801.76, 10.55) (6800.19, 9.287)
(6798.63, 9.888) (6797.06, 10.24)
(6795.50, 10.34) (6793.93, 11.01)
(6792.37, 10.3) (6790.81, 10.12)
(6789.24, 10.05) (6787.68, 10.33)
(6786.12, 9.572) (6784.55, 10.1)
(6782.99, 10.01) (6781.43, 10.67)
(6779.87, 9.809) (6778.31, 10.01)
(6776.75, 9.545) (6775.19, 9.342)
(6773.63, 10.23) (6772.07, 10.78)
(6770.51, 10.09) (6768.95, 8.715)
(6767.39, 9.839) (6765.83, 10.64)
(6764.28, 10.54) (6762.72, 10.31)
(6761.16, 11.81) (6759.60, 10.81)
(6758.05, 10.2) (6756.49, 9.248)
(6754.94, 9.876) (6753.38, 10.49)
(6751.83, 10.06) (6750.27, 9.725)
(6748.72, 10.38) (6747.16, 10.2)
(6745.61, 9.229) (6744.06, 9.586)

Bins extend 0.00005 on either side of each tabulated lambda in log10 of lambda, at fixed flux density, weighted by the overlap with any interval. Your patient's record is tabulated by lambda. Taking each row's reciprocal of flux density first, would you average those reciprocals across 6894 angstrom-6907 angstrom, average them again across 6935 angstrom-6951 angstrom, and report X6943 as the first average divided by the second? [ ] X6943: 0.97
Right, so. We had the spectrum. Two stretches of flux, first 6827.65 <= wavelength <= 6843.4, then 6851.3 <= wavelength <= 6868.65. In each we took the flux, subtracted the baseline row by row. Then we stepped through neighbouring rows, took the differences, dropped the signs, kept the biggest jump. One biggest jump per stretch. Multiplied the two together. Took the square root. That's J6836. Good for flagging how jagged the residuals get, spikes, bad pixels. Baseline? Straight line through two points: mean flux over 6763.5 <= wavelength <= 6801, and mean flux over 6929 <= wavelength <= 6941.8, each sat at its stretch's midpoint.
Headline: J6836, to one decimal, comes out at 2.1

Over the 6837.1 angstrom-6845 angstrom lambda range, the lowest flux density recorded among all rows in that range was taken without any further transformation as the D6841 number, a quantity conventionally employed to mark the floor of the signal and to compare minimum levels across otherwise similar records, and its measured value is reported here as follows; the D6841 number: 9.304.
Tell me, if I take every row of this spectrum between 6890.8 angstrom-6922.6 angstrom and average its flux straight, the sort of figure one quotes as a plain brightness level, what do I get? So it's 10.6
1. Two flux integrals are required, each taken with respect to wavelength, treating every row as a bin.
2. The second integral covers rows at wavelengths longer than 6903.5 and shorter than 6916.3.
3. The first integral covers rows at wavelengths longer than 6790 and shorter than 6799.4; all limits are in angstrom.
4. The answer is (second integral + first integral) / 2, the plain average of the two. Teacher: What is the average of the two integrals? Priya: 114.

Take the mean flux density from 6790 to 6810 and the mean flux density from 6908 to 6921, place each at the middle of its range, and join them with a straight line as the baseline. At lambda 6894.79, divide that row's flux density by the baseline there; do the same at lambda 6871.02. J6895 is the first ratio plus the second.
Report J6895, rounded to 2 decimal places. 1.96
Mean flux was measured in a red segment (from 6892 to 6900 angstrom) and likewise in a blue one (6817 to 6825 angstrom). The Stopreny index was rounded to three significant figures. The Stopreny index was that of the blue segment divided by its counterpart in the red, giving 1.00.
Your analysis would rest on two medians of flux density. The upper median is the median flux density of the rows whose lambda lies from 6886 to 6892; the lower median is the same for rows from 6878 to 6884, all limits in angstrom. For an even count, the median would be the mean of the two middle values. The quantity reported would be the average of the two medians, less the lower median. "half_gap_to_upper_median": -0.14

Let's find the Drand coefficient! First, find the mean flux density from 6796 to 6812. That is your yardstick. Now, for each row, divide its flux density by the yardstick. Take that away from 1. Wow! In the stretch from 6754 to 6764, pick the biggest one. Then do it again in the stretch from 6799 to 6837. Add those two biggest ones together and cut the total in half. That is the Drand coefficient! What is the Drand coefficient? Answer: 0.10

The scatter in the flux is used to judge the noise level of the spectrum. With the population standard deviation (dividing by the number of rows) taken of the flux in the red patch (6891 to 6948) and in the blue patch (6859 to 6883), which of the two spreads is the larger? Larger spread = 0.64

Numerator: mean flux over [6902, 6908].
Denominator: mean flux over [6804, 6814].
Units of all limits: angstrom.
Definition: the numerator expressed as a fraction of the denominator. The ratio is 1.00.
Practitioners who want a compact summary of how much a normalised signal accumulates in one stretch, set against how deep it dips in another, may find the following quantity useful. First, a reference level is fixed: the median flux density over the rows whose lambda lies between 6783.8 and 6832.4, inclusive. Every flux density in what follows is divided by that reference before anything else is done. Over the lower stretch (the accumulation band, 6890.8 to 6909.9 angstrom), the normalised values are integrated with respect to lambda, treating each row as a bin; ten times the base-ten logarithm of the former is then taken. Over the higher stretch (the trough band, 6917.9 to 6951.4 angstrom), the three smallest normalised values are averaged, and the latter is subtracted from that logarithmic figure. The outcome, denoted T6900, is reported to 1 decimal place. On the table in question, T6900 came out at 11.9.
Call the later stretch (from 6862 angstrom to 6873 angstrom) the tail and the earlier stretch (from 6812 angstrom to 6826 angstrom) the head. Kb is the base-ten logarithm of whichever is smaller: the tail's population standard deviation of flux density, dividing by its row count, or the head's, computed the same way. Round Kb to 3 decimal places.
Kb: -0.424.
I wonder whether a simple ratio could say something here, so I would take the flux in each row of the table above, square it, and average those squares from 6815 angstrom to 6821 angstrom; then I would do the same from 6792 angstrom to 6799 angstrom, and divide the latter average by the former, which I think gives 0.97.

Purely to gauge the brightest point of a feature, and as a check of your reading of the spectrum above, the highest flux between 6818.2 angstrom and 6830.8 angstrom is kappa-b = 11.28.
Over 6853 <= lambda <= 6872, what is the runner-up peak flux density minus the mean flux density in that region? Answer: 0.32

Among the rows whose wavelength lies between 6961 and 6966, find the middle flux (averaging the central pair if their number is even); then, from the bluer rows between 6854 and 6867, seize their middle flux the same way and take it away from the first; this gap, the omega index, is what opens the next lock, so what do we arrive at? -0.50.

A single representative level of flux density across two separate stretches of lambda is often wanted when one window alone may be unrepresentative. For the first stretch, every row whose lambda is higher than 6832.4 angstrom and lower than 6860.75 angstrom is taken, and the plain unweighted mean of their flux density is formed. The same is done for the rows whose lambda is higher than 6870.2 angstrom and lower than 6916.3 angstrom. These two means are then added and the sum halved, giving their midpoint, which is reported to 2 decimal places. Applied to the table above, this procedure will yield 10.51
